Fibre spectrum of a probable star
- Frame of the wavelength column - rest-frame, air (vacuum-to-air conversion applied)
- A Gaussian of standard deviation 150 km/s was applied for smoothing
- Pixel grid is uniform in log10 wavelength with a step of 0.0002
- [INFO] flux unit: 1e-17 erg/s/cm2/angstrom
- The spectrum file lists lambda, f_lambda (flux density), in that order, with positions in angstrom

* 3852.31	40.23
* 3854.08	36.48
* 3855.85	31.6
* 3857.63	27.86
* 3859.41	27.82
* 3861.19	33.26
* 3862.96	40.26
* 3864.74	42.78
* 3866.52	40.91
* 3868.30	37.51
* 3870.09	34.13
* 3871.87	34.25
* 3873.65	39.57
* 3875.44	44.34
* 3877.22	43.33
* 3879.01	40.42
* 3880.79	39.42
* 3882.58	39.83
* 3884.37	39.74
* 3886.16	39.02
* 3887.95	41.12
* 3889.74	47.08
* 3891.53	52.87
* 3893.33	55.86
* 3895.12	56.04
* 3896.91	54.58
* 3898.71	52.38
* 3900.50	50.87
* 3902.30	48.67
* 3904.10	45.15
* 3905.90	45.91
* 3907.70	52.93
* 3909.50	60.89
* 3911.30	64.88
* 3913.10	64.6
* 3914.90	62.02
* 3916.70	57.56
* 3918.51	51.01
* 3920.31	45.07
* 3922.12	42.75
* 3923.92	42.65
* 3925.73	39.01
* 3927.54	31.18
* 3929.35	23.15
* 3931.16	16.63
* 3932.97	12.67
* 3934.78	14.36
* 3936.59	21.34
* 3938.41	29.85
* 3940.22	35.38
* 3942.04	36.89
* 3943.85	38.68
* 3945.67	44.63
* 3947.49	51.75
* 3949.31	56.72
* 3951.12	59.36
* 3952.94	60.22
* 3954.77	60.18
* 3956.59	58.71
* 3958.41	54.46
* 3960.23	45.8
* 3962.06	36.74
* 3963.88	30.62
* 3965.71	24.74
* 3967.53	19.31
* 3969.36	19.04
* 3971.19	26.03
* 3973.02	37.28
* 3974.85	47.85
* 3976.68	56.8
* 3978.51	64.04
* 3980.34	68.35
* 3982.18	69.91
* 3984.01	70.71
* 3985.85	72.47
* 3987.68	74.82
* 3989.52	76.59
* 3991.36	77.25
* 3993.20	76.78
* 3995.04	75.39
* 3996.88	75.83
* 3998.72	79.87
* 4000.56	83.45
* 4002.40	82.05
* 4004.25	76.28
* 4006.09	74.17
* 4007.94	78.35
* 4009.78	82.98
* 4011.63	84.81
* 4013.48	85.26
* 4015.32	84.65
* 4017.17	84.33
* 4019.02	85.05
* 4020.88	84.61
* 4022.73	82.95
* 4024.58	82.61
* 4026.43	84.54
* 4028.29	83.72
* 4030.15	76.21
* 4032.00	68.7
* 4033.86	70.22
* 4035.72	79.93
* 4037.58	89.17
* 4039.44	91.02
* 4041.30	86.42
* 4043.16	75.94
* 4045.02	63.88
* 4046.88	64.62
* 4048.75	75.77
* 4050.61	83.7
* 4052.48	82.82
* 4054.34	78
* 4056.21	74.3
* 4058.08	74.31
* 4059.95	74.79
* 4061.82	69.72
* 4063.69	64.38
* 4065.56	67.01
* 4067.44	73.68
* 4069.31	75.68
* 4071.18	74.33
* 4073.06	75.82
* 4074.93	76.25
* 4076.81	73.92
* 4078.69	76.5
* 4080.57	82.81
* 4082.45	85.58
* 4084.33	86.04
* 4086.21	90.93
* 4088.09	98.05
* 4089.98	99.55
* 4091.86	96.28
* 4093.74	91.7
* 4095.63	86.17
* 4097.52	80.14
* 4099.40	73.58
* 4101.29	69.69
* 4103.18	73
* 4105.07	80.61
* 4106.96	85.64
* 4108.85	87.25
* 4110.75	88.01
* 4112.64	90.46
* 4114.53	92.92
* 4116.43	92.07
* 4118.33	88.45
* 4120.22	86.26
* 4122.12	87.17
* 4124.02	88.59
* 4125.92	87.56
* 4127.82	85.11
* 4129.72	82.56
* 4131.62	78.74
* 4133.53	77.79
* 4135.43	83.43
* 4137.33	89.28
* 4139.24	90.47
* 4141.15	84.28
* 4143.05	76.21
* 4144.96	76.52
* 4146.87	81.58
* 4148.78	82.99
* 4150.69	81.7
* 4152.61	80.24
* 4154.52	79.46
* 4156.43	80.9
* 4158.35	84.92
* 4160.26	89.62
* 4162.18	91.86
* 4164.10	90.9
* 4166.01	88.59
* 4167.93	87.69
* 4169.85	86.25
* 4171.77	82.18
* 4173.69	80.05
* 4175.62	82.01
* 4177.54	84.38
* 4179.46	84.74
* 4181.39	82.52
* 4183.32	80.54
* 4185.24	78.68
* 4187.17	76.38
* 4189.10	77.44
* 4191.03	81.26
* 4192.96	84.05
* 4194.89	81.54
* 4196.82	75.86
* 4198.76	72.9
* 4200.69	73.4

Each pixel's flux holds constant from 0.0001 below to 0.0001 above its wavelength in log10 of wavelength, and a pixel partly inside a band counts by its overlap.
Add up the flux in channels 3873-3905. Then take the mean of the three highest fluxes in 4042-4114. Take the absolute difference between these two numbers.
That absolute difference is 732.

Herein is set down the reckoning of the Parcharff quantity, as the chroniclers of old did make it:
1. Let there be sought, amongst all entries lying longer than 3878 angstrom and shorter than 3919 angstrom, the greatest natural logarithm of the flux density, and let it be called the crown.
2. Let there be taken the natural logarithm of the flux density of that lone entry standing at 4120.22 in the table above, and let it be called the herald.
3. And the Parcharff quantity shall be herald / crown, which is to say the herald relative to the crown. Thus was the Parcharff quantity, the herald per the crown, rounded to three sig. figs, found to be 1.07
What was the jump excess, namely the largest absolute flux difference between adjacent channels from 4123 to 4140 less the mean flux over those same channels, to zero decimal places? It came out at -79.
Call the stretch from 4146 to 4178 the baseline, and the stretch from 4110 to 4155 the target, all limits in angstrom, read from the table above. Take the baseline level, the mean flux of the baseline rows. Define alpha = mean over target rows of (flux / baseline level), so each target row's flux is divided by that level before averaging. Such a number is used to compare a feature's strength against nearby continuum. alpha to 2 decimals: 1.00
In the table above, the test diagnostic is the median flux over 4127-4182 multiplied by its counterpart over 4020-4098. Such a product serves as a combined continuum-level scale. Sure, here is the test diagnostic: 6553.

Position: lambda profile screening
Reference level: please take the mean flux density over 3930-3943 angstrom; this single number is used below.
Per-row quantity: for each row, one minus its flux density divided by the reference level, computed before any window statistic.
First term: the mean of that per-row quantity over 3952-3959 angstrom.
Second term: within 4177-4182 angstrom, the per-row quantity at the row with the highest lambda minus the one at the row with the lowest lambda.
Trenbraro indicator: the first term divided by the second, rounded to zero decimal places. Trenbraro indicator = -19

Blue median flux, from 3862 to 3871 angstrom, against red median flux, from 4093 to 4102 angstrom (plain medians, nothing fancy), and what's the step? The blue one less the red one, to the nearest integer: -40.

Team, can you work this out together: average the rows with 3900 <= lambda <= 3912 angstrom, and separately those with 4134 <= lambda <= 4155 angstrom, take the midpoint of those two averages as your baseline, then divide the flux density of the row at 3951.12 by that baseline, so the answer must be 0.88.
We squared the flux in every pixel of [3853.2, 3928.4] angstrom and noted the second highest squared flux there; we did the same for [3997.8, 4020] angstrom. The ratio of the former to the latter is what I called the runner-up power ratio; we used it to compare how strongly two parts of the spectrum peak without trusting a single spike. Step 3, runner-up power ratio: 0.58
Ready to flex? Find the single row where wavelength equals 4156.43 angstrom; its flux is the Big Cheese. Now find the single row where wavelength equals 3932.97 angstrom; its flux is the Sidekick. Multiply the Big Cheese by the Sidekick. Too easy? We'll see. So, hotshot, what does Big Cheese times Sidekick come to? 1025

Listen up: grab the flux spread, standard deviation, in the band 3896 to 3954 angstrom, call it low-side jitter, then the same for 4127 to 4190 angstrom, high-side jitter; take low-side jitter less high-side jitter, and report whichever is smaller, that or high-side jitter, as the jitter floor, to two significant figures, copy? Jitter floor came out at 4.4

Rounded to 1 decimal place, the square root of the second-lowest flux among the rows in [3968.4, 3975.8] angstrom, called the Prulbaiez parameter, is 5.1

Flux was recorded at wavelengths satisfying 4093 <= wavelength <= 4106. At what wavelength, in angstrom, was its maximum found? 4093.74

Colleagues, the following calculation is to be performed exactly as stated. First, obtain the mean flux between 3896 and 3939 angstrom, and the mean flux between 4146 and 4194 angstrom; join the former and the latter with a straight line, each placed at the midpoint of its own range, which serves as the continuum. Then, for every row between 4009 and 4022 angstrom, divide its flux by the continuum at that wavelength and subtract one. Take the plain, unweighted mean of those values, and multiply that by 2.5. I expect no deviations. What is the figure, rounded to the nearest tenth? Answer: 1.1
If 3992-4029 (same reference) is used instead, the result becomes 1.0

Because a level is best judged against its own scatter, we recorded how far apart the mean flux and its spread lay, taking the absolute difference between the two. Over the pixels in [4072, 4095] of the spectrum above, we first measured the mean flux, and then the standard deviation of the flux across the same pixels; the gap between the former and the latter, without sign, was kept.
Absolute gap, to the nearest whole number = 77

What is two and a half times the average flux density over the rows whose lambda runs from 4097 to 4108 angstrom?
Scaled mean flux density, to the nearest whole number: 193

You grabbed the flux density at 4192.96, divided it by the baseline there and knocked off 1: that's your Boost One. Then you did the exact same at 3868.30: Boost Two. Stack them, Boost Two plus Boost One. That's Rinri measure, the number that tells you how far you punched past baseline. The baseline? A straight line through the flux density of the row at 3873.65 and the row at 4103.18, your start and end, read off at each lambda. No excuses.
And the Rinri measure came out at -0.1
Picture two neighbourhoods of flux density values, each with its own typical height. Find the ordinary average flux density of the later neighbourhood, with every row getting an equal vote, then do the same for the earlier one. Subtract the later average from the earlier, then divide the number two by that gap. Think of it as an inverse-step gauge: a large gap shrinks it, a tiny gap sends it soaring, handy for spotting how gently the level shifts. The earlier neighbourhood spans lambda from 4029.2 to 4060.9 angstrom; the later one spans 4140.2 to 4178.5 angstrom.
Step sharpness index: -0.30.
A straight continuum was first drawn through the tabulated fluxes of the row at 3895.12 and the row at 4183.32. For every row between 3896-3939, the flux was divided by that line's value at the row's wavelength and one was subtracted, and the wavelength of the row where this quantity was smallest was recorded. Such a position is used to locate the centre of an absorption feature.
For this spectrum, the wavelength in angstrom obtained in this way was 3932.97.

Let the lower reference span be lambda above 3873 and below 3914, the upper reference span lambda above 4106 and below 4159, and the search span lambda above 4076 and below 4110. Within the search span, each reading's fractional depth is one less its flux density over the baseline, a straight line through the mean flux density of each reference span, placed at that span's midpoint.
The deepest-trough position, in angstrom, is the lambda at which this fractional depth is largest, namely 4101.29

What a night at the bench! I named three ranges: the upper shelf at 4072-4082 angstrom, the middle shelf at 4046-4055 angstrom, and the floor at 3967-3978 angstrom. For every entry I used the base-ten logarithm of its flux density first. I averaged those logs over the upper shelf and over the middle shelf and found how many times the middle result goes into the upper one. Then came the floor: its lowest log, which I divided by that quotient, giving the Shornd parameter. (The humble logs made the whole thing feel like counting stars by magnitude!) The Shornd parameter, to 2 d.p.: 1.28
